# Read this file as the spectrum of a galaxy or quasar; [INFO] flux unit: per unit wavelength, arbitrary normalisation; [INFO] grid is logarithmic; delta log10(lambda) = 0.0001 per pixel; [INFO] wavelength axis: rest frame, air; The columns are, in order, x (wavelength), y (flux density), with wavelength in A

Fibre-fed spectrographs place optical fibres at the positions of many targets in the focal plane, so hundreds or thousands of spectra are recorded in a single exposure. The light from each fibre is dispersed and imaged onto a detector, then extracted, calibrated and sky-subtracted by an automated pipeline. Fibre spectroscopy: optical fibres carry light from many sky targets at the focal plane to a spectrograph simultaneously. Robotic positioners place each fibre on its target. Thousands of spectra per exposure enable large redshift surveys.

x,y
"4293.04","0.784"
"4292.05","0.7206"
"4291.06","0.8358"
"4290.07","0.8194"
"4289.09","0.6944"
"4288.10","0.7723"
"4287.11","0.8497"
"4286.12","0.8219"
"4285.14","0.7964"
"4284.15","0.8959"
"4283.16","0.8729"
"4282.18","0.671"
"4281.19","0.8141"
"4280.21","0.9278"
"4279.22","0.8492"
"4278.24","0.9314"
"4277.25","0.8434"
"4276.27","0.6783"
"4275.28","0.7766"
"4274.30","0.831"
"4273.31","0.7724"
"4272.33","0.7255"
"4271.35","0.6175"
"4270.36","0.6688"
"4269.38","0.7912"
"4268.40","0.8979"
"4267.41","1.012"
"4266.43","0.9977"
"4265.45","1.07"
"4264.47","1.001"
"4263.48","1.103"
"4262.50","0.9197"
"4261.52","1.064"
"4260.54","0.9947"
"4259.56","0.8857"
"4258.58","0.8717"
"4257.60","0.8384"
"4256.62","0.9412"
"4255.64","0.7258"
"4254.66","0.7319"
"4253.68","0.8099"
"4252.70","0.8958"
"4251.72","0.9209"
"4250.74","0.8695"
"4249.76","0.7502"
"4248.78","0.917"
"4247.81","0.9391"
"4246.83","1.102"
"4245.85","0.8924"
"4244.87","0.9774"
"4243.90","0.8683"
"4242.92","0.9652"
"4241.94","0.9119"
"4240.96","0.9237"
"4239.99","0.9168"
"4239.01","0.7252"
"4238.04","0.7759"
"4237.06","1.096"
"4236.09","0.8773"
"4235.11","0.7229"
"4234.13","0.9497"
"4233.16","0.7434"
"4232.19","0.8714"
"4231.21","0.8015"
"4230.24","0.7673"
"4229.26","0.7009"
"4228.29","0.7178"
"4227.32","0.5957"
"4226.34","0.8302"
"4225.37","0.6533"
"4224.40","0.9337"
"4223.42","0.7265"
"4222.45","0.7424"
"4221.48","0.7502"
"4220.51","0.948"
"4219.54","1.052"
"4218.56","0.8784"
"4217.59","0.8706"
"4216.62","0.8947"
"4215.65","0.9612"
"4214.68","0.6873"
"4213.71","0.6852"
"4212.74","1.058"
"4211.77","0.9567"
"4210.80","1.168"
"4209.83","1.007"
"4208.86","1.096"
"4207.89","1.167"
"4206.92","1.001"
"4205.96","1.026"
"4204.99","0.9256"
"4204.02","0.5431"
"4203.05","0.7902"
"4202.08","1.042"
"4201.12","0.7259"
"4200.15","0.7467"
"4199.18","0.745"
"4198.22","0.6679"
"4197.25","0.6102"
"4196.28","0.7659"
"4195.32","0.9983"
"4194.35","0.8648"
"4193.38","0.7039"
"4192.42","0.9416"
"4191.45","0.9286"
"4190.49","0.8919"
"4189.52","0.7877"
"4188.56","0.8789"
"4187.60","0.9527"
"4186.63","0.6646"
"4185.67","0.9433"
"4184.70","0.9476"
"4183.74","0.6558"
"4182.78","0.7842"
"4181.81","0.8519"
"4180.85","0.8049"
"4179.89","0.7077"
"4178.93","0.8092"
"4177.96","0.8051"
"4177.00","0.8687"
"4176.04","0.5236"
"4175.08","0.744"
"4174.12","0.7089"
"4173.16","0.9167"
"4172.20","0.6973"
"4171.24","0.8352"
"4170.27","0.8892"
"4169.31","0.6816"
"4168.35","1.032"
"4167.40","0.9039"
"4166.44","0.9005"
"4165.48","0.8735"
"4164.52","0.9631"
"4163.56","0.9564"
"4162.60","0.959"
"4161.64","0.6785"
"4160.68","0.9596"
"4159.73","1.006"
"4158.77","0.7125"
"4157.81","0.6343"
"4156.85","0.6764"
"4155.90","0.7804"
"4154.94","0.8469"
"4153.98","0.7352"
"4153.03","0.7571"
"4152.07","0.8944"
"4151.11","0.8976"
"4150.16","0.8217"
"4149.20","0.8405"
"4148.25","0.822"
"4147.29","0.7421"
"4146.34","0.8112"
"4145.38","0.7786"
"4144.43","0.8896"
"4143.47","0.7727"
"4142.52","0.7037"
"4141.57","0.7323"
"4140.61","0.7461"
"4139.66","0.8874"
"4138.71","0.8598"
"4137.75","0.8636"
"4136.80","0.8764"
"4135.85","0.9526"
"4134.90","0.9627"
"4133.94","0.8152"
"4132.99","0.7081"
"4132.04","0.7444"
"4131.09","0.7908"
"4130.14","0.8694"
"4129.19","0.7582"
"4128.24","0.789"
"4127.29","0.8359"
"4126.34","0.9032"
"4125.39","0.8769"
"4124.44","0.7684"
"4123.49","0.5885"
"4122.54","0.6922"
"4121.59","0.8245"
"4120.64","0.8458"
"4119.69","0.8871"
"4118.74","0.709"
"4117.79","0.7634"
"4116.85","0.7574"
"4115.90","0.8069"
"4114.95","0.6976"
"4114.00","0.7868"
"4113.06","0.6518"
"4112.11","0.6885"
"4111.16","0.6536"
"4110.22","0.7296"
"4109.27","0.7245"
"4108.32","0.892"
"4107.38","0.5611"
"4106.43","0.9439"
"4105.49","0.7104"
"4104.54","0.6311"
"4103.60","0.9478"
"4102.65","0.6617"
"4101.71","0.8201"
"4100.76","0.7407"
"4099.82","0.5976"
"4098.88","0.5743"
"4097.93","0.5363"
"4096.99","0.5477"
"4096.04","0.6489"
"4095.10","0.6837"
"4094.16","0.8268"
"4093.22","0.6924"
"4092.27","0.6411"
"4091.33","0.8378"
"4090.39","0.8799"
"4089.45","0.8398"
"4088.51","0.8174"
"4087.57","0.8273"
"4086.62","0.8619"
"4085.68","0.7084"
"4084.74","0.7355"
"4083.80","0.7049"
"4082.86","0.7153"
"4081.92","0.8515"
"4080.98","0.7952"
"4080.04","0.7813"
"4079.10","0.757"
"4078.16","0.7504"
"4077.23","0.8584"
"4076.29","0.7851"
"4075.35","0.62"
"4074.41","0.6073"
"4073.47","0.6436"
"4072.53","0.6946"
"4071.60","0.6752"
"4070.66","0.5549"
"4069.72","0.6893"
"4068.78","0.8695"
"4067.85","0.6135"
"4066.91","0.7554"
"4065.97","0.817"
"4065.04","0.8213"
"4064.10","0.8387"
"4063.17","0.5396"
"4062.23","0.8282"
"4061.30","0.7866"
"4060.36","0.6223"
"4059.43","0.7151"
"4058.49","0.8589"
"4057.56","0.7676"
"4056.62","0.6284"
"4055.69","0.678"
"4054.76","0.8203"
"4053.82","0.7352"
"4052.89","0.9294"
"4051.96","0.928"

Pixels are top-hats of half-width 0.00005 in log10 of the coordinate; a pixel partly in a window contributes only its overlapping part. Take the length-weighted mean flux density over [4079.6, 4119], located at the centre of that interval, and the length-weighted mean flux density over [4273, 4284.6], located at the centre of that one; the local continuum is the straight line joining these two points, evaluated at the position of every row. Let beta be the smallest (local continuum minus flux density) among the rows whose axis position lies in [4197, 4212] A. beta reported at -0.38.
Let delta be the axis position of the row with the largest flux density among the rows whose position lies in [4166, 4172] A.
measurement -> 4168.35 A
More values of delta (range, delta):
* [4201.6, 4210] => 4207.89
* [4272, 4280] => 4278.24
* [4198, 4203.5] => 4202.08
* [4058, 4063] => 4058.49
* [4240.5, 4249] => 4246.83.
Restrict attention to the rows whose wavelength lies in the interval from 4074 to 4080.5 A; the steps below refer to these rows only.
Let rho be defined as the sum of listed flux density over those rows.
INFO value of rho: 5.16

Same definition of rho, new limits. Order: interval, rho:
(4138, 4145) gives 5.59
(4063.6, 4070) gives 5.40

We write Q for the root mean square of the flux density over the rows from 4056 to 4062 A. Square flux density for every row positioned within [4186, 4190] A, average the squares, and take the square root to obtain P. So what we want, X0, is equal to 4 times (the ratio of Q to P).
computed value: 3.5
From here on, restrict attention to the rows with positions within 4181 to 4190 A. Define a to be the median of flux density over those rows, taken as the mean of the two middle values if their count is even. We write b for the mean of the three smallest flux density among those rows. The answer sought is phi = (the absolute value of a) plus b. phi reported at 1.55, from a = 0.852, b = 0.702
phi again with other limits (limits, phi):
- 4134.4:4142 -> 1.65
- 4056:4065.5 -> 1.37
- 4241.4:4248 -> 1.83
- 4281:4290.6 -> 1.53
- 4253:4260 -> 1.59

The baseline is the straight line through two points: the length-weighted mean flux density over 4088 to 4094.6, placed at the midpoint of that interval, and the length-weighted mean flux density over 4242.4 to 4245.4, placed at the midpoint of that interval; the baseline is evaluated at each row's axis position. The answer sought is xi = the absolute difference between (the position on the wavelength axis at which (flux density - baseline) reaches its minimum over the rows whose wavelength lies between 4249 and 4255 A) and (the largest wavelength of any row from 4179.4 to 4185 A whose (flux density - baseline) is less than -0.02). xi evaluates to 70.9 A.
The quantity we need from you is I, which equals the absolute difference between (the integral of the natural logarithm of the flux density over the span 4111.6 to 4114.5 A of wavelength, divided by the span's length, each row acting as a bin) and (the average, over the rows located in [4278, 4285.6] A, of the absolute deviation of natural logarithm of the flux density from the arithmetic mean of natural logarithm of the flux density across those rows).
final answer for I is 0.43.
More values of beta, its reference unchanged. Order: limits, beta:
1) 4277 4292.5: -0.11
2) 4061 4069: -0.15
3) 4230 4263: -0.29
